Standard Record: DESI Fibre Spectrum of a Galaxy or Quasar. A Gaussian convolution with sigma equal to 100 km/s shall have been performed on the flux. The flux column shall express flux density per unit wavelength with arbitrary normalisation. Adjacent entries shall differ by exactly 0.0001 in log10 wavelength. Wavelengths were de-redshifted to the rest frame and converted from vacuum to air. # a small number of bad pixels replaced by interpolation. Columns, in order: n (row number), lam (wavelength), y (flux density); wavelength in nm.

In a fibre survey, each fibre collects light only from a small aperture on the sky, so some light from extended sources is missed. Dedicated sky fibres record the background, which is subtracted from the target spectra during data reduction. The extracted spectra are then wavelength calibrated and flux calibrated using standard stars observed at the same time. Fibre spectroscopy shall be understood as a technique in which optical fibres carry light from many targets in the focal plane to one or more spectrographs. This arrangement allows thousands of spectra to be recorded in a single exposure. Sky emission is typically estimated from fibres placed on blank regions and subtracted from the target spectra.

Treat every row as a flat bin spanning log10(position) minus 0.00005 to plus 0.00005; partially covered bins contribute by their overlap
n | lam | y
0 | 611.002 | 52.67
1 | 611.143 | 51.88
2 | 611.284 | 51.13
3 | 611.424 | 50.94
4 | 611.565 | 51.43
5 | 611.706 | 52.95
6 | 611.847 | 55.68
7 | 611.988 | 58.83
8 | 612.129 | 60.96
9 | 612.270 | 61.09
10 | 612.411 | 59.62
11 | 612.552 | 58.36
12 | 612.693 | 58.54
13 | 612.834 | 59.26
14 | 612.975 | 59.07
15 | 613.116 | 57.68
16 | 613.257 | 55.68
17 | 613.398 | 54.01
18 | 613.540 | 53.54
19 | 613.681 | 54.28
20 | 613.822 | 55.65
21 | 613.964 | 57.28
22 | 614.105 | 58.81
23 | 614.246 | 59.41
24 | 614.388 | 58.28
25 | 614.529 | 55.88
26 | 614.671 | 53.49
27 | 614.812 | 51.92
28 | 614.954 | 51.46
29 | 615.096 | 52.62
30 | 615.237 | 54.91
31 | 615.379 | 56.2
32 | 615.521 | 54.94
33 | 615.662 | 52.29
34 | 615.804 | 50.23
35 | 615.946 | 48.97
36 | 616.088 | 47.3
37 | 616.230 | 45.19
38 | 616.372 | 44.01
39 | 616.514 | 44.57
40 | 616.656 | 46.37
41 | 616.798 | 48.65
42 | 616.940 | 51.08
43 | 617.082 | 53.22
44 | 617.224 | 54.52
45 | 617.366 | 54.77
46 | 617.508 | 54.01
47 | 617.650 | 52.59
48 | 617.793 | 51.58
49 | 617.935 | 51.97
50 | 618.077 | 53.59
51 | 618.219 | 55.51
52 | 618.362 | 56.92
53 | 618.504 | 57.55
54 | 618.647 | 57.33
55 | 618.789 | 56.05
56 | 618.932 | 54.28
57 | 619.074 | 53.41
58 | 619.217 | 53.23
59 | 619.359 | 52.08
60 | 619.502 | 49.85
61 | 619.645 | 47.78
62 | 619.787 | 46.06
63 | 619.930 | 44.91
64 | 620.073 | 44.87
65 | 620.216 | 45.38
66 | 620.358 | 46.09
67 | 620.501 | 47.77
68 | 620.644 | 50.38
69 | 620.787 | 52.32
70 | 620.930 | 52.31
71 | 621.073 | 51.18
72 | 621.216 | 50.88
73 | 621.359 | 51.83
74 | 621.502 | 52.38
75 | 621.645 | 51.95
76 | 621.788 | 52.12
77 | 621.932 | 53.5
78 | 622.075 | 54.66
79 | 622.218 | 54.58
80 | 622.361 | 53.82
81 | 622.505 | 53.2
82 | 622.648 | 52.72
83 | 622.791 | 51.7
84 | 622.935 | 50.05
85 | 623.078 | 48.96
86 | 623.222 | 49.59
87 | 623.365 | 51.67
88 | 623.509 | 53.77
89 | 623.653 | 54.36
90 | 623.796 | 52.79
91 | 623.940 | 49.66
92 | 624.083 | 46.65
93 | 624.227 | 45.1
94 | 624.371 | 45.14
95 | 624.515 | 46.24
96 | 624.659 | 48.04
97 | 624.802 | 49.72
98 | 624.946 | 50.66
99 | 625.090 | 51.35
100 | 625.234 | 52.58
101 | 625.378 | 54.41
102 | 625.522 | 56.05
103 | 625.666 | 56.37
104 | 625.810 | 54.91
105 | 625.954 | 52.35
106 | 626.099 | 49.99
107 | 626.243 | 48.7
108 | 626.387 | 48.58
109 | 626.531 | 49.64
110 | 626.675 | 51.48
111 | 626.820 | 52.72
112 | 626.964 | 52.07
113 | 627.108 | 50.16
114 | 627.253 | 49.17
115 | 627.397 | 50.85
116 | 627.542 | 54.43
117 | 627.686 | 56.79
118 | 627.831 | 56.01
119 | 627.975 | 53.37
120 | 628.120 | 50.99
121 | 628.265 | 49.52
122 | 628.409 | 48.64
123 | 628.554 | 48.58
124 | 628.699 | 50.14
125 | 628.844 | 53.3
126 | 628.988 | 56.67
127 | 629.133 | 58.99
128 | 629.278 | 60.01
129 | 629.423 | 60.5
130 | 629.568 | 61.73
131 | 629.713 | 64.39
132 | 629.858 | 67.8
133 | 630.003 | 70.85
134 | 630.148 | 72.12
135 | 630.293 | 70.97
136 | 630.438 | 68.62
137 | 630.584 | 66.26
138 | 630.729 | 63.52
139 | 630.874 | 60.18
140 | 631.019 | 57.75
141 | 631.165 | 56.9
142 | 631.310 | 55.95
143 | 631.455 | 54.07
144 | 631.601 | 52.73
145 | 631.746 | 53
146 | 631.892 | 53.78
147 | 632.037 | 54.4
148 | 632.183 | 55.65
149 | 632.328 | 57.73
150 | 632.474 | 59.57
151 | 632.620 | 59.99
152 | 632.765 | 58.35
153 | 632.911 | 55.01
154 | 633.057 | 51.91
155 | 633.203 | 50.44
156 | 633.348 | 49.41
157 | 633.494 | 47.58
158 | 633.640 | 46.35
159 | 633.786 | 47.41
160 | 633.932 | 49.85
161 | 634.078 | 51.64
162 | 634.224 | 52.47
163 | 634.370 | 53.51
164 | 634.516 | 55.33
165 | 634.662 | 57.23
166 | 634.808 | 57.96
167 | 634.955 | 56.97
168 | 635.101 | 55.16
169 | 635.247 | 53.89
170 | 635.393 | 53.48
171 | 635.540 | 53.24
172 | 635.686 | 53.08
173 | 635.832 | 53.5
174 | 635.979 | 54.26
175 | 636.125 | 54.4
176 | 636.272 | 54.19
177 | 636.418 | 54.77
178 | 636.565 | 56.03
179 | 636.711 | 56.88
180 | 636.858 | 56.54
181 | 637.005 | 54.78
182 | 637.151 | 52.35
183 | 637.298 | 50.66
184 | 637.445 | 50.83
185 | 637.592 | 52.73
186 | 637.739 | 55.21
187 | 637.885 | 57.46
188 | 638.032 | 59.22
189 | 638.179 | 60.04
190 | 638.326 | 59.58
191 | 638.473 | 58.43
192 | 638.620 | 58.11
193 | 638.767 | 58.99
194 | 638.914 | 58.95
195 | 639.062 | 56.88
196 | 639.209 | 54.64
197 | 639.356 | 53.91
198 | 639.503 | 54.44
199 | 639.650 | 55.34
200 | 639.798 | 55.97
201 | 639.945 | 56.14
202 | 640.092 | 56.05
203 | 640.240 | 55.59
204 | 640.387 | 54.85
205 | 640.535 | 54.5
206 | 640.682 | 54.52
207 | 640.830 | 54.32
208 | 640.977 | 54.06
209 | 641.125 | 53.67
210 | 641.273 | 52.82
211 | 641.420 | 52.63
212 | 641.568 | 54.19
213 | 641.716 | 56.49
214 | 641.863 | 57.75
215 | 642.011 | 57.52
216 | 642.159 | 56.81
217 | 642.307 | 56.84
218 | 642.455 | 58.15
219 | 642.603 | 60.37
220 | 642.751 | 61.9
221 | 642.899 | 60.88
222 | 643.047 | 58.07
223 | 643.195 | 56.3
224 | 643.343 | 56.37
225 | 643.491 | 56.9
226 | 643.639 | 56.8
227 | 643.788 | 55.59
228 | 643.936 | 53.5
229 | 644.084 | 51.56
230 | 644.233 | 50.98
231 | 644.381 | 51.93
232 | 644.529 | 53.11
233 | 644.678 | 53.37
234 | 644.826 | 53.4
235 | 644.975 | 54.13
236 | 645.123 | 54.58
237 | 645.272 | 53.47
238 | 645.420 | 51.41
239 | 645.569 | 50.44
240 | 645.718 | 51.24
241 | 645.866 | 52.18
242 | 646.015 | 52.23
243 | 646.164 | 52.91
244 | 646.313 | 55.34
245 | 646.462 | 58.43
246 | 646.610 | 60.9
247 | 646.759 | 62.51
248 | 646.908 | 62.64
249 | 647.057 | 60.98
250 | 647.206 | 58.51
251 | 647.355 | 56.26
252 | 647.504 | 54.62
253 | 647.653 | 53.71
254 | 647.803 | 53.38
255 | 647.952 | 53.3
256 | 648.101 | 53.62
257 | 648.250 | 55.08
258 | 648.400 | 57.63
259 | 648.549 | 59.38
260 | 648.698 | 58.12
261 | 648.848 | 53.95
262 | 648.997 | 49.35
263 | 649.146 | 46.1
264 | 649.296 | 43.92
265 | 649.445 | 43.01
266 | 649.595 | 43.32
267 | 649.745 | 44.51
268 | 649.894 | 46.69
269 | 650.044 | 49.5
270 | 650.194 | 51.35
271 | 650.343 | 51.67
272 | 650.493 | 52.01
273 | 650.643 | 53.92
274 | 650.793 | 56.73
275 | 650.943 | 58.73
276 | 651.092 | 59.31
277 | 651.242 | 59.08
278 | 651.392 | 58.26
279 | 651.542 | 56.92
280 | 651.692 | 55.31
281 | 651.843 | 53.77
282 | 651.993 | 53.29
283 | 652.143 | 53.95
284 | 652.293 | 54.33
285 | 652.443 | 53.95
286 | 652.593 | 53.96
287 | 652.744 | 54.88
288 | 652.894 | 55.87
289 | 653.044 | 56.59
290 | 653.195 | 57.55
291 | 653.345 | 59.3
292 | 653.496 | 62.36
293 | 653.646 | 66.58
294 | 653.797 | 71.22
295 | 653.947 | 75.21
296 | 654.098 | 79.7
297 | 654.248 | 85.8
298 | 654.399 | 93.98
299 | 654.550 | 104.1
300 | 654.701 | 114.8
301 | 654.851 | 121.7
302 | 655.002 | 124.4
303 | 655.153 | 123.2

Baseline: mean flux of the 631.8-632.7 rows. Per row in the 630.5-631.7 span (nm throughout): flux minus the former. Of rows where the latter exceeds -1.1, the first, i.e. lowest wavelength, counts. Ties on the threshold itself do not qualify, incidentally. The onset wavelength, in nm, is 630.584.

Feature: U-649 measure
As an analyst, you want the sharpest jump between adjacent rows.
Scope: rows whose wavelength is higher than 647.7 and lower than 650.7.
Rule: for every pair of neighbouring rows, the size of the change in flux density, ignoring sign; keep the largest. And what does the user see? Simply 4.6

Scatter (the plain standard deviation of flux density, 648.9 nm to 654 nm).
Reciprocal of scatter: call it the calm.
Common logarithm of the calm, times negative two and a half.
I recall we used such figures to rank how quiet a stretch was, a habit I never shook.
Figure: 2.1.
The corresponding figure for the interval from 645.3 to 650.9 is 1.8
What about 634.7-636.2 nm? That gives 0.5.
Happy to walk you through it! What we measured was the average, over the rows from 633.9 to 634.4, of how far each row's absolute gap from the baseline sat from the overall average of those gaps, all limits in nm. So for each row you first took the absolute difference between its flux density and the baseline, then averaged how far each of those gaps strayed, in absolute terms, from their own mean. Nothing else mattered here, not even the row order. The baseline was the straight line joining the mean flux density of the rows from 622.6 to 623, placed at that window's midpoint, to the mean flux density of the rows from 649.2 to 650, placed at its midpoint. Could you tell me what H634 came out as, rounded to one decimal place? 1.2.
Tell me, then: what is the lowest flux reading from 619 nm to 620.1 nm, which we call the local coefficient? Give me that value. 44.87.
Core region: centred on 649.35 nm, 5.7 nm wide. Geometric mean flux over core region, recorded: 53.8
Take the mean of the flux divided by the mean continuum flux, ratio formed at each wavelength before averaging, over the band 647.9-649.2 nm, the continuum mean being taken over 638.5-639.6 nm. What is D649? 0.96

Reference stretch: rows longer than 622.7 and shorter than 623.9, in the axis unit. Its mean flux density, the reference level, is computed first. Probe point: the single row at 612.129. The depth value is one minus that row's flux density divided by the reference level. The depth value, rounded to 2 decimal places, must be -0.18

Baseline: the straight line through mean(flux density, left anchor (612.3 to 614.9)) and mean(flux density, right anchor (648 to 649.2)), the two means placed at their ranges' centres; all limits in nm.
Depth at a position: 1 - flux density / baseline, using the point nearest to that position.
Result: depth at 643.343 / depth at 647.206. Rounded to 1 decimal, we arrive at 0.4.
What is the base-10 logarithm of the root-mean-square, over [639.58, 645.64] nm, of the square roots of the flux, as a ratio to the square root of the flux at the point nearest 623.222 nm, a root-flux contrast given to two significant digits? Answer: 0.023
